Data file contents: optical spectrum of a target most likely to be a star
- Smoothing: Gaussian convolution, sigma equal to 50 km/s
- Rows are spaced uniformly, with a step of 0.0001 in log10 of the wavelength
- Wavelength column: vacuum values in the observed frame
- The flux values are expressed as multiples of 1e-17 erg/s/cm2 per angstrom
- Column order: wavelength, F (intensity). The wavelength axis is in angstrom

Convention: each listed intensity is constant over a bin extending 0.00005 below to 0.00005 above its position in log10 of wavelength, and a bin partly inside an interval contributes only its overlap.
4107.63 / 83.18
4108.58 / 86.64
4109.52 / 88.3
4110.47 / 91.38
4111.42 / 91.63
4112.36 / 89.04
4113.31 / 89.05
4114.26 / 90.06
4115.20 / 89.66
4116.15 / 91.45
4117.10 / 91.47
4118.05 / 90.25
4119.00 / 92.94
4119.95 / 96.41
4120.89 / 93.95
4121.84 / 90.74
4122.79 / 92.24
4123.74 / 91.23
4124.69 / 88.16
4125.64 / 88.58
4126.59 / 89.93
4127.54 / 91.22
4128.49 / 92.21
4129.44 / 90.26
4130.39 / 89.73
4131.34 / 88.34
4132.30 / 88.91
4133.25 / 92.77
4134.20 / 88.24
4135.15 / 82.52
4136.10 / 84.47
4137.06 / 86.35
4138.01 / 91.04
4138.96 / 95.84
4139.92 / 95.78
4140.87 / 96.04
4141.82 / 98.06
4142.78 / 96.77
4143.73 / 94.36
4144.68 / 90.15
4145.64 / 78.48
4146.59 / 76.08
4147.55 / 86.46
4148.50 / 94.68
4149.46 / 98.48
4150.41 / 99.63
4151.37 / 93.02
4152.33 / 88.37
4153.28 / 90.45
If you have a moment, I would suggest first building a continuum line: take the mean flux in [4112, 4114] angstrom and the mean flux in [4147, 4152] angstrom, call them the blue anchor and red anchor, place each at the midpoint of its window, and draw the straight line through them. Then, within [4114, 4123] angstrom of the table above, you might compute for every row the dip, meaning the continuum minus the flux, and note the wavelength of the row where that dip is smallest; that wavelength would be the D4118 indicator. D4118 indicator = 4119.95 angstrom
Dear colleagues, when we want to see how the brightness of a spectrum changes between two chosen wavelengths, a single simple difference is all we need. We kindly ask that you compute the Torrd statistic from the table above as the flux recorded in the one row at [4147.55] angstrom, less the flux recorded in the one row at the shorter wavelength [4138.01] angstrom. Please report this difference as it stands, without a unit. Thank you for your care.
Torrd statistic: -5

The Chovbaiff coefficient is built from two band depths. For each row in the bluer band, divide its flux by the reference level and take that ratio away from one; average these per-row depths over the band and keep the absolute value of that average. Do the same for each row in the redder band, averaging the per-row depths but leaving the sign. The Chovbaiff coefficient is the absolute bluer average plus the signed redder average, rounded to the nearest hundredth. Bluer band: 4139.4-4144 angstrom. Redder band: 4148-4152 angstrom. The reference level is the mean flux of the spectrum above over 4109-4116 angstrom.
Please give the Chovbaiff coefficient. 0.00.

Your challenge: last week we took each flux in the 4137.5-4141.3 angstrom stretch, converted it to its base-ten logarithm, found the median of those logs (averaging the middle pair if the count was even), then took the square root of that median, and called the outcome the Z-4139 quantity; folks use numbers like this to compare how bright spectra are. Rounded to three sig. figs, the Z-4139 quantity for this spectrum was 1.41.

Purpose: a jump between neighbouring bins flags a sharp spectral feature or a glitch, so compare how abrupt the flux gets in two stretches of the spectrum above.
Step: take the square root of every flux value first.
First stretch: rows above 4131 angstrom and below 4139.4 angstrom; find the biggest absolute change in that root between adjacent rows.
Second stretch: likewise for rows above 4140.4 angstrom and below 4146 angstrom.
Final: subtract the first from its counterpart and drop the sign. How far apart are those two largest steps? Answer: 0.33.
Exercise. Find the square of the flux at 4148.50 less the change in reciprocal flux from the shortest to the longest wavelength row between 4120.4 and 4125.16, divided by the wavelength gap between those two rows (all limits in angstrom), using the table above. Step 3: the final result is 8964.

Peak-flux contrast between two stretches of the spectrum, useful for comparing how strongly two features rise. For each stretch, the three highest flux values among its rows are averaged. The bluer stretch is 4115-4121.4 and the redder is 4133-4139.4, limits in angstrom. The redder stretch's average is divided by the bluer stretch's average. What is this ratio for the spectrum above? 0.99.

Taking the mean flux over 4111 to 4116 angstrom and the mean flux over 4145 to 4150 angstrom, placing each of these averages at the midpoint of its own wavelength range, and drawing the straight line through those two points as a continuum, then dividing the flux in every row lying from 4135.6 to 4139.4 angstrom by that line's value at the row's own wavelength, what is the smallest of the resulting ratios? 0.96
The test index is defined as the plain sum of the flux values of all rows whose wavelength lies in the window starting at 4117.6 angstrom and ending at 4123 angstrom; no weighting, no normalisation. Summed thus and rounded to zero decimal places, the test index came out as 557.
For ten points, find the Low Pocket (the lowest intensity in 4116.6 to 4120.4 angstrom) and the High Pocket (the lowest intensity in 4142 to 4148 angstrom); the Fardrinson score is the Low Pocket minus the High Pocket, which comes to 14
